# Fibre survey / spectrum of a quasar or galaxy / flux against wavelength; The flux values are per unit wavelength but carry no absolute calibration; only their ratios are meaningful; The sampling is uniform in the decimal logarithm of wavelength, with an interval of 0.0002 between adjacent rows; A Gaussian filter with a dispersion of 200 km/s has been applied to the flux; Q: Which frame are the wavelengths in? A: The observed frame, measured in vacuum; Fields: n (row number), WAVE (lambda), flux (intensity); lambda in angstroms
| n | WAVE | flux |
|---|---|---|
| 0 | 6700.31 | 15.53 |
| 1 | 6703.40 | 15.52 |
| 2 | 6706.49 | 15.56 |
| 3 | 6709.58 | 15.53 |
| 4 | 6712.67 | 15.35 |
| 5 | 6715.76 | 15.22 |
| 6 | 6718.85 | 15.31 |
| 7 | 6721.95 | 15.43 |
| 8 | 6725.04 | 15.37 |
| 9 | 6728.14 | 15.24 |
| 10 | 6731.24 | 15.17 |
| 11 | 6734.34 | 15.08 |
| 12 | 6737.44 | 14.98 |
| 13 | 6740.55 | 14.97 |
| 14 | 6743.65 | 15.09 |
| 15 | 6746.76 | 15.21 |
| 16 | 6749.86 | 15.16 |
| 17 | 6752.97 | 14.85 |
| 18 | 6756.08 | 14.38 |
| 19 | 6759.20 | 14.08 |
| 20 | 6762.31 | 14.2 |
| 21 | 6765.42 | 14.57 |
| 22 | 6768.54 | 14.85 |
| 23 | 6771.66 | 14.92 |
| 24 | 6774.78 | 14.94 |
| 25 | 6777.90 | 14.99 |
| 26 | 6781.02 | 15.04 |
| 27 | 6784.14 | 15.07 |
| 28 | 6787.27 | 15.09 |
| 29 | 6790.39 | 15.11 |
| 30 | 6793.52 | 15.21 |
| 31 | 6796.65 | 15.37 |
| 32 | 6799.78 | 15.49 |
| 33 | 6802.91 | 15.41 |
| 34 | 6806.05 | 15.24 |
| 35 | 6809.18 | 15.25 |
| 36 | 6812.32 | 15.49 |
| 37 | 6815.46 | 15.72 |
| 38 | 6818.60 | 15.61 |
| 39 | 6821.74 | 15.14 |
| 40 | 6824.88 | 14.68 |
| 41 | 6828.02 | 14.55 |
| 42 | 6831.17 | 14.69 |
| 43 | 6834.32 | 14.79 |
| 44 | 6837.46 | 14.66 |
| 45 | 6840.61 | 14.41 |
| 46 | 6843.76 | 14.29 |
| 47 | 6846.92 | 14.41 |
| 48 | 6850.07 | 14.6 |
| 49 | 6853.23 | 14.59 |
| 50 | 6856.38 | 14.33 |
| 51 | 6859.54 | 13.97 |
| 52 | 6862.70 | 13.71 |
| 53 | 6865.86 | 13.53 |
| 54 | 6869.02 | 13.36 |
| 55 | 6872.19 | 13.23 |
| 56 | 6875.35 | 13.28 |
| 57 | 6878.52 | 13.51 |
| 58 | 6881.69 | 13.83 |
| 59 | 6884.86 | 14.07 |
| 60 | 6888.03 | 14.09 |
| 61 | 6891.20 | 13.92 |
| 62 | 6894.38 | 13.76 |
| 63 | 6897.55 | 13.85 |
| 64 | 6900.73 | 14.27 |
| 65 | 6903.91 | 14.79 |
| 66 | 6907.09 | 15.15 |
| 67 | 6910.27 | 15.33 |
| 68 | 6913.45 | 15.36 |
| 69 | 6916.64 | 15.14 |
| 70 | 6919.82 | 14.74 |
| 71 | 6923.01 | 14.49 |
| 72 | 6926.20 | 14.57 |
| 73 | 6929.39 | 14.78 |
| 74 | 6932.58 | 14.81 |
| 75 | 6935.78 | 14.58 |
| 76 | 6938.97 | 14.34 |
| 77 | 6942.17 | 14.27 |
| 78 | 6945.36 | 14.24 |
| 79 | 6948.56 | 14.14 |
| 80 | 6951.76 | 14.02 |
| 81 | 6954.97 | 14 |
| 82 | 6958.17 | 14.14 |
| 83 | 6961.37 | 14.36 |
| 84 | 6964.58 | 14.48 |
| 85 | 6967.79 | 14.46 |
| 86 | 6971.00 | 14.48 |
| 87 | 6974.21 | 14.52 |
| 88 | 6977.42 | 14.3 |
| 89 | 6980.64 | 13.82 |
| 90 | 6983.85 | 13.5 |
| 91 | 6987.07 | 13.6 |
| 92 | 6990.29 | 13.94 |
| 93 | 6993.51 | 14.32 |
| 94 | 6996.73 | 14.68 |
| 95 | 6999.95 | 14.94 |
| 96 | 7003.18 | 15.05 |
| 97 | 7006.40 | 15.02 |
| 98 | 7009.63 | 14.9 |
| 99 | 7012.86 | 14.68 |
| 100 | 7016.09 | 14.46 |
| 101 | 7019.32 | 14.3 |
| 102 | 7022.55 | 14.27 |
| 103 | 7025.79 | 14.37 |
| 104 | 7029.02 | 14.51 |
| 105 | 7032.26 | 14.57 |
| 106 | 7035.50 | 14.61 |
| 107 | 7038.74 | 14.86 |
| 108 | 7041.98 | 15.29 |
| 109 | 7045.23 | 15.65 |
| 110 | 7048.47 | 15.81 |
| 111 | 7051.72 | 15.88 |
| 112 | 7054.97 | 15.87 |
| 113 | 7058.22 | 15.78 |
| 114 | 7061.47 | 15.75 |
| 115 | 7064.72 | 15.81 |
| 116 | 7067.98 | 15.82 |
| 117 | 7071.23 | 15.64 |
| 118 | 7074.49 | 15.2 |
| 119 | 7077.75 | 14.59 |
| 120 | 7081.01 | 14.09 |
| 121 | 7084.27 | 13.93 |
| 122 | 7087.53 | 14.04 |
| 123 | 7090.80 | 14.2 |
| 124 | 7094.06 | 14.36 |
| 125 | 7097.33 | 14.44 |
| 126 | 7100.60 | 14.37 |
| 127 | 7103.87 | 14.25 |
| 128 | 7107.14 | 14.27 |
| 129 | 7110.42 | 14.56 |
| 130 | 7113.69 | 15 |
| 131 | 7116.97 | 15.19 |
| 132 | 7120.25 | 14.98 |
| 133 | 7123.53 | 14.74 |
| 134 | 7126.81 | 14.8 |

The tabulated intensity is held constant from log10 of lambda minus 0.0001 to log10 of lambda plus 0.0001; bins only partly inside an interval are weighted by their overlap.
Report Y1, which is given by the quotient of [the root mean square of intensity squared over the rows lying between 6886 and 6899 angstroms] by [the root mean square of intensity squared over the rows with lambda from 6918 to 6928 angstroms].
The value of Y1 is 0.907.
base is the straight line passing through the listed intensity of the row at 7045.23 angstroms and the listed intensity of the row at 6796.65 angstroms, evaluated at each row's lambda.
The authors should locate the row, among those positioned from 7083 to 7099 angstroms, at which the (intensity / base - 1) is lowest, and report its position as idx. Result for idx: 7084.27 angstroms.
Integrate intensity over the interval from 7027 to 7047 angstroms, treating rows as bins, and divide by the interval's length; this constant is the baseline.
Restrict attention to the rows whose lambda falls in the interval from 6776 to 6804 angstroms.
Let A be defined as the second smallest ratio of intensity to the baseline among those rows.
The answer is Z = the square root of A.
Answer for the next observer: 1.00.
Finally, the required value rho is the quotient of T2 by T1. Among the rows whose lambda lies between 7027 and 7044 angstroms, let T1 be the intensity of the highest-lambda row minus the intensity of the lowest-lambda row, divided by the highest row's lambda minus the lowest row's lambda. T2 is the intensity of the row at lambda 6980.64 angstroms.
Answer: 230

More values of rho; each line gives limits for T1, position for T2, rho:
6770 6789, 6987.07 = 1249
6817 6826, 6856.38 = -97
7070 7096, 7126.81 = -264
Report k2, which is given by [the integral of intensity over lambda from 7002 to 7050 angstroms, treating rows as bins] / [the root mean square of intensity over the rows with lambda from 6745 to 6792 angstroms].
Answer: 48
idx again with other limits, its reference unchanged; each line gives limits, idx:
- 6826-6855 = 6843.76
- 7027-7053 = 7029.02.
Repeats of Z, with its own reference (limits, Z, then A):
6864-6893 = 0.94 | 0.89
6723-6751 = 1.00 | 1.00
